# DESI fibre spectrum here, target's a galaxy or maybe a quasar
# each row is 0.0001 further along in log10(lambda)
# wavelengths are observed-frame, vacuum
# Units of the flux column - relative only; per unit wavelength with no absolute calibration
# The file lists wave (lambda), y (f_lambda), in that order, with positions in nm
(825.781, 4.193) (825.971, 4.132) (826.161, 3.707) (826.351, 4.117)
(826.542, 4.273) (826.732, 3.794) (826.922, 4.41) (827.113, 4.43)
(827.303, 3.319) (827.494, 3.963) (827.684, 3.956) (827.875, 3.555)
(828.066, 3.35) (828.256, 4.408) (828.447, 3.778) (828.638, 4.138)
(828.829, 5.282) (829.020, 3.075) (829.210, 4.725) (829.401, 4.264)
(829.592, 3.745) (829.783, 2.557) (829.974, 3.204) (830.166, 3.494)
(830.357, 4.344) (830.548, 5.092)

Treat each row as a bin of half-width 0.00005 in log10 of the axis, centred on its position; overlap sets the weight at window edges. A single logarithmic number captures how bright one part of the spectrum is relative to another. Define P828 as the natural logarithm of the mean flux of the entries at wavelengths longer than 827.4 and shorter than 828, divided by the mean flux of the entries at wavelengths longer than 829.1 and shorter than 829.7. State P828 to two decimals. -0.10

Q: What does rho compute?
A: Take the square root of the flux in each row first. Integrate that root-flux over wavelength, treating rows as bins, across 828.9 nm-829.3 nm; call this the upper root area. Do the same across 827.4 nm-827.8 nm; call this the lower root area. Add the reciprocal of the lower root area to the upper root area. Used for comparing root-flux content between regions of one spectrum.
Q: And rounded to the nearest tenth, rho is 2.1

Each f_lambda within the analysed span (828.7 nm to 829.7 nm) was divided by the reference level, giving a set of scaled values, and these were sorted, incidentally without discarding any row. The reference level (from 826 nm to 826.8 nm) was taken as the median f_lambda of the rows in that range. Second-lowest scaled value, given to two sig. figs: 0.95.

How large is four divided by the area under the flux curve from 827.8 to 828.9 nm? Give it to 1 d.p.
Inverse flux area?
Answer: 0.9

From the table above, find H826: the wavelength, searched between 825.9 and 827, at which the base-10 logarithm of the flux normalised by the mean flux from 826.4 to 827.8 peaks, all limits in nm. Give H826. 826.922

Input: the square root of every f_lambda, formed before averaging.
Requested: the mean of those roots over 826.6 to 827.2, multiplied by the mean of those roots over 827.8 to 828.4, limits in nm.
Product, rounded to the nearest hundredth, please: 3.98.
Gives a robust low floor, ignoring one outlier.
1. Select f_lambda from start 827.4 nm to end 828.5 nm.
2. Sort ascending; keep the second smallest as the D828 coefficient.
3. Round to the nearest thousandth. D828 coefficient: 3.555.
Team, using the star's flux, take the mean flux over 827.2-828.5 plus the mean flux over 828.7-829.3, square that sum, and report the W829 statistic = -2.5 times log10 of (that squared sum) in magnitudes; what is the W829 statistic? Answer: -4.55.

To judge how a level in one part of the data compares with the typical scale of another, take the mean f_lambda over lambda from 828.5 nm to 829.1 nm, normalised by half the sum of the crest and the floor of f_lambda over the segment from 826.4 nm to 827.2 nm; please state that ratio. 1.01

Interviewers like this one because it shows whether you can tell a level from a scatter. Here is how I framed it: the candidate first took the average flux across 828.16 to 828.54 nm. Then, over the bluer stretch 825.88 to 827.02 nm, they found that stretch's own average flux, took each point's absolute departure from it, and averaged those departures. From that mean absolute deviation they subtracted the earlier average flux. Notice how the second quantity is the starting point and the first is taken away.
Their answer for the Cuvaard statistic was -3.88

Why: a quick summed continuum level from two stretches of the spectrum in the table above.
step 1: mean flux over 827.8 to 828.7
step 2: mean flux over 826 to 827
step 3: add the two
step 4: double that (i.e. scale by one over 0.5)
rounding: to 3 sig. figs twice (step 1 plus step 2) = 15.8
